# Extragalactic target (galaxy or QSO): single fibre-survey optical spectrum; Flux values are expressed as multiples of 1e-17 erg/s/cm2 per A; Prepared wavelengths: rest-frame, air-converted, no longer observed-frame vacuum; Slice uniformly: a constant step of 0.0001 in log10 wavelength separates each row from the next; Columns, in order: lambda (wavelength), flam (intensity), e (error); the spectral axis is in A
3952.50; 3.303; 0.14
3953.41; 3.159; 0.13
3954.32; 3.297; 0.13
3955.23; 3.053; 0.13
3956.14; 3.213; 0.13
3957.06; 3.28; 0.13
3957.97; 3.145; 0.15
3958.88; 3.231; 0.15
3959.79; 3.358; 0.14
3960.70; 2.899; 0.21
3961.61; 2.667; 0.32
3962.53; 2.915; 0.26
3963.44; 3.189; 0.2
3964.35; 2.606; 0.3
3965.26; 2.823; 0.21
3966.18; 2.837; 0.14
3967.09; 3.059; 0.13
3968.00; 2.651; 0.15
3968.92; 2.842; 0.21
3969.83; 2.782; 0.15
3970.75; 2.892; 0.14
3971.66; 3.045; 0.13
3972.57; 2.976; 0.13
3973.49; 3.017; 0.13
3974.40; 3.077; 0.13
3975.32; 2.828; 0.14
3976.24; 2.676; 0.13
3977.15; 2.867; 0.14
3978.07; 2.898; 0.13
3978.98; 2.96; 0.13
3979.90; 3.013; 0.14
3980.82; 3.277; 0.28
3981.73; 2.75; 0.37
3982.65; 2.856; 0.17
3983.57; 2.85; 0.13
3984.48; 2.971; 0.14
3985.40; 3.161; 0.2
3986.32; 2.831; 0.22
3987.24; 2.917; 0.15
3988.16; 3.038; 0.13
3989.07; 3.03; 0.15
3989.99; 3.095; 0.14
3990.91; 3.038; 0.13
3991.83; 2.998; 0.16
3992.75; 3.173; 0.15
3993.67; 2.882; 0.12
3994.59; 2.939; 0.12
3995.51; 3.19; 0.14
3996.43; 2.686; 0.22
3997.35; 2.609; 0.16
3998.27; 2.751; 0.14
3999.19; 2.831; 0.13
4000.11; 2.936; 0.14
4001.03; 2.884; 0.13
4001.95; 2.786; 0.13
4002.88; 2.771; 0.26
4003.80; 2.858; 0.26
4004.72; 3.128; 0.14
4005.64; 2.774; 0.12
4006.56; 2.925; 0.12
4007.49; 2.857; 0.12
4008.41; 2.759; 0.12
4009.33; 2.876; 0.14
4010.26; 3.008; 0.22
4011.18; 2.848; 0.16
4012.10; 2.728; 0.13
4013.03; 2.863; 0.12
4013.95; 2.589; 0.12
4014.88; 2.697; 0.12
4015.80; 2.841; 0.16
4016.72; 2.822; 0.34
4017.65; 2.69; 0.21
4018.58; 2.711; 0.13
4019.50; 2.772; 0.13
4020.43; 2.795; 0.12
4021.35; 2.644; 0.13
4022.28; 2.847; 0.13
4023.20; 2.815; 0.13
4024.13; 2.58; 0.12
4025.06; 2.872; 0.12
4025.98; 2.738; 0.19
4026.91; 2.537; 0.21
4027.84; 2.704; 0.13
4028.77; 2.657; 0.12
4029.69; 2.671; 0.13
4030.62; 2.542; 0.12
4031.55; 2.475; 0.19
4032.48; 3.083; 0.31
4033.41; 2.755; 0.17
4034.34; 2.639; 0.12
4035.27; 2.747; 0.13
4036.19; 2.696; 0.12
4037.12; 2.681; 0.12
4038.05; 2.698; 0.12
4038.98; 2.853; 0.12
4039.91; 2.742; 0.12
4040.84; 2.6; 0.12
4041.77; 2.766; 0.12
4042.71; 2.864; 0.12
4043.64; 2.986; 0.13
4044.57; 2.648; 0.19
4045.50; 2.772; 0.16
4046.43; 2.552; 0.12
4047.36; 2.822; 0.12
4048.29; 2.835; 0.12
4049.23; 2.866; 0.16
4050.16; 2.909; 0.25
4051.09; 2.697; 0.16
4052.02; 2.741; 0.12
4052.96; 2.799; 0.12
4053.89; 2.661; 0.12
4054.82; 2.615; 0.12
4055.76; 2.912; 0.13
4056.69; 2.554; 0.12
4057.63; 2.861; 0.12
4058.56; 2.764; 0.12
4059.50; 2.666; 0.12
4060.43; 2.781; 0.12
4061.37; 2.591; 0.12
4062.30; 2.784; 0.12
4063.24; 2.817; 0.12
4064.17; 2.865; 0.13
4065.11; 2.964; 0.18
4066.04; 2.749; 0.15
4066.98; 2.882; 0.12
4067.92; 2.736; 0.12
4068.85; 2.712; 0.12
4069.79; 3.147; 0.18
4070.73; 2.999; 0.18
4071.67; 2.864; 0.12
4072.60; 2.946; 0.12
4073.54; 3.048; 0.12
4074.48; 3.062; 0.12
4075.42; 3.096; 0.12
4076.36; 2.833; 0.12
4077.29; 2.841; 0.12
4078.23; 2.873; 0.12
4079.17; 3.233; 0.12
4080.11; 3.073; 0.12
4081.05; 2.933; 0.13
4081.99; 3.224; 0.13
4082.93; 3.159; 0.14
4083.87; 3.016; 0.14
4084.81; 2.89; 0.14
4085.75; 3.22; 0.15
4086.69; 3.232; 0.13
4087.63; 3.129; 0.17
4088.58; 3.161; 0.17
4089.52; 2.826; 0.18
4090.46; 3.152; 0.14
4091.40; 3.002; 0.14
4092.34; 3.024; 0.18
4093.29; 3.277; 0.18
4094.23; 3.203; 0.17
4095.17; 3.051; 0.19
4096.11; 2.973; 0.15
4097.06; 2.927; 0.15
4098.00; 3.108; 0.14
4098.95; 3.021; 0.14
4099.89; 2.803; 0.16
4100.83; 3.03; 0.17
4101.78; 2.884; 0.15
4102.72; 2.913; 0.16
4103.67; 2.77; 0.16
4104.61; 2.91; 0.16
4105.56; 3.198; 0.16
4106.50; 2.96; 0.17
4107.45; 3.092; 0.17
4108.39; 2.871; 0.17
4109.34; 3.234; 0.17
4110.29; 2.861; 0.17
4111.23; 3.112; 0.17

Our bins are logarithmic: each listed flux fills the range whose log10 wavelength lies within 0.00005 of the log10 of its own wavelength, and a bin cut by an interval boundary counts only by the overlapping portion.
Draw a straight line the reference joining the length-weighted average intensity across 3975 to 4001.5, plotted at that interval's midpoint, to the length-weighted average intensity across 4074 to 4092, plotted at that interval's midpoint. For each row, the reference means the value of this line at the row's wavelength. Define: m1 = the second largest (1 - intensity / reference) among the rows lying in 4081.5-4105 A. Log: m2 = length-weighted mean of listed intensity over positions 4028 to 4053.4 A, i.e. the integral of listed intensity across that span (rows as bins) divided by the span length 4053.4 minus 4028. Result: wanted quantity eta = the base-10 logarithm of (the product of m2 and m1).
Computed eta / -0.62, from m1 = 0.09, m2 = 2.74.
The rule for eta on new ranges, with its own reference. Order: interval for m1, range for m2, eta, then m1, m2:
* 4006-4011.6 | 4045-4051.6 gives -0.98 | 0.04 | 2.78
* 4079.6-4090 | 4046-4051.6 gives -0.83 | 0.05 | 2.78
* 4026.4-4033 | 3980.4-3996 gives -0.35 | 0.15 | 3.00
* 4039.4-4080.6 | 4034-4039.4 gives -0.39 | 0.15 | 2.72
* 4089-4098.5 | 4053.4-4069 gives -0.90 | 0.05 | 2.76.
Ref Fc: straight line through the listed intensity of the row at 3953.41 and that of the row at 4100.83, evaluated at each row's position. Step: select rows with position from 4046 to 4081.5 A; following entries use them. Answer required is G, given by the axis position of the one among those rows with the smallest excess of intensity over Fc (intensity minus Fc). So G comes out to 4046.43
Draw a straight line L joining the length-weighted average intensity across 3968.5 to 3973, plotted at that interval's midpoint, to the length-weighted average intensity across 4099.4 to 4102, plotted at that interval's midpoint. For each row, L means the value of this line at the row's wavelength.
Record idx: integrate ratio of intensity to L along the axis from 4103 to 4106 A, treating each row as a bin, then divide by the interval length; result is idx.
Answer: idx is 1.01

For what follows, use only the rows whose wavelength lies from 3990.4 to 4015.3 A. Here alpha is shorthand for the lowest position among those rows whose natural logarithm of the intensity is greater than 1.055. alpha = 3990.91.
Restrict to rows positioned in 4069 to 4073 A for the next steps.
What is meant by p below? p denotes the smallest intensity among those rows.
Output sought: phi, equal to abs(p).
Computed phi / 2.86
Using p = 2.864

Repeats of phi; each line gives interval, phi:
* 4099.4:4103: 2.80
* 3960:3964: 2.67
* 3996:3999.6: 2.61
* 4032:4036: 2.64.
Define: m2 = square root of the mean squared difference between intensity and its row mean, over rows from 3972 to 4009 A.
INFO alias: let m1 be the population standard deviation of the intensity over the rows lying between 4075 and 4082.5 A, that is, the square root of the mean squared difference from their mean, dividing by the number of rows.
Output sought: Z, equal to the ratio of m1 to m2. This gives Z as 1.0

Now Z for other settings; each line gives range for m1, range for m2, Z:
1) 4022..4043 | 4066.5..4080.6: 0.9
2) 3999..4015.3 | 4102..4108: 0.9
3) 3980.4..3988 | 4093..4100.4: 1.2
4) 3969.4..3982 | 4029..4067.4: 1.1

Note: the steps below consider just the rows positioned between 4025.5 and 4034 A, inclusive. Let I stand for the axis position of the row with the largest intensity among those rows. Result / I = 4032.48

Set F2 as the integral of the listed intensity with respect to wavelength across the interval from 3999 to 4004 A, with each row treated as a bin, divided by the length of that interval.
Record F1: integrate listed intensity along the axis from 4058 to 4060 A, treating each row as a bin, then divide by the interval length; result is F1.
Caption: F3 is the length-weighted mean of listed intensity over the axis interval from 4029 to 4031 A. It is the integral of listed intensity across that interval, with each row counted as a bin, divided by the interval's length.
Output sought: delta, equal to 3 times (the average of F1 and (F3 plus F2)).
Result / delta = 12.3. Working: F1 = 2.7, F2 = 2.84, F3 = 2.62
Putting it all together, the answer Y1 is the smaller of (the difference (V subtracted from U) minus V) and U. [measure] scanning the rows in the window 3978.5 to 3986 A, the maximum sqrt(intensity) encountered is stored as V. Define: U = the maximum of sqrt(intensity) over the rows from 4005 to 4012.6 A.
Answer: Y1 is -1.89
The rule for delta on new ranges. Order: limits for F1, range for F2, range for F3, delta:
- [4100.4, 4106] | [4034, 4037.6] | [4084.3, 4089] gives 13.1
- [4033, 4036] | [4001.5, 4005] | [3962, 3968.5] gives 12.7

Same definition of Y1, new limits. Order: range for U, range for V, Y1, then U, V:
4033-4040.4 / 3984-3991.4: -1.87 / 1.69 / 1.78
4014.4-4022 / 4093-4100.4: -1.93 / 1.69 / 1.81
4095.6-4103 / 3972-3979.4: -1.75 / 1.76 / 1.75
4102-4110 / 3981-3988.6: -1.76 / 1.80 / 1.78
